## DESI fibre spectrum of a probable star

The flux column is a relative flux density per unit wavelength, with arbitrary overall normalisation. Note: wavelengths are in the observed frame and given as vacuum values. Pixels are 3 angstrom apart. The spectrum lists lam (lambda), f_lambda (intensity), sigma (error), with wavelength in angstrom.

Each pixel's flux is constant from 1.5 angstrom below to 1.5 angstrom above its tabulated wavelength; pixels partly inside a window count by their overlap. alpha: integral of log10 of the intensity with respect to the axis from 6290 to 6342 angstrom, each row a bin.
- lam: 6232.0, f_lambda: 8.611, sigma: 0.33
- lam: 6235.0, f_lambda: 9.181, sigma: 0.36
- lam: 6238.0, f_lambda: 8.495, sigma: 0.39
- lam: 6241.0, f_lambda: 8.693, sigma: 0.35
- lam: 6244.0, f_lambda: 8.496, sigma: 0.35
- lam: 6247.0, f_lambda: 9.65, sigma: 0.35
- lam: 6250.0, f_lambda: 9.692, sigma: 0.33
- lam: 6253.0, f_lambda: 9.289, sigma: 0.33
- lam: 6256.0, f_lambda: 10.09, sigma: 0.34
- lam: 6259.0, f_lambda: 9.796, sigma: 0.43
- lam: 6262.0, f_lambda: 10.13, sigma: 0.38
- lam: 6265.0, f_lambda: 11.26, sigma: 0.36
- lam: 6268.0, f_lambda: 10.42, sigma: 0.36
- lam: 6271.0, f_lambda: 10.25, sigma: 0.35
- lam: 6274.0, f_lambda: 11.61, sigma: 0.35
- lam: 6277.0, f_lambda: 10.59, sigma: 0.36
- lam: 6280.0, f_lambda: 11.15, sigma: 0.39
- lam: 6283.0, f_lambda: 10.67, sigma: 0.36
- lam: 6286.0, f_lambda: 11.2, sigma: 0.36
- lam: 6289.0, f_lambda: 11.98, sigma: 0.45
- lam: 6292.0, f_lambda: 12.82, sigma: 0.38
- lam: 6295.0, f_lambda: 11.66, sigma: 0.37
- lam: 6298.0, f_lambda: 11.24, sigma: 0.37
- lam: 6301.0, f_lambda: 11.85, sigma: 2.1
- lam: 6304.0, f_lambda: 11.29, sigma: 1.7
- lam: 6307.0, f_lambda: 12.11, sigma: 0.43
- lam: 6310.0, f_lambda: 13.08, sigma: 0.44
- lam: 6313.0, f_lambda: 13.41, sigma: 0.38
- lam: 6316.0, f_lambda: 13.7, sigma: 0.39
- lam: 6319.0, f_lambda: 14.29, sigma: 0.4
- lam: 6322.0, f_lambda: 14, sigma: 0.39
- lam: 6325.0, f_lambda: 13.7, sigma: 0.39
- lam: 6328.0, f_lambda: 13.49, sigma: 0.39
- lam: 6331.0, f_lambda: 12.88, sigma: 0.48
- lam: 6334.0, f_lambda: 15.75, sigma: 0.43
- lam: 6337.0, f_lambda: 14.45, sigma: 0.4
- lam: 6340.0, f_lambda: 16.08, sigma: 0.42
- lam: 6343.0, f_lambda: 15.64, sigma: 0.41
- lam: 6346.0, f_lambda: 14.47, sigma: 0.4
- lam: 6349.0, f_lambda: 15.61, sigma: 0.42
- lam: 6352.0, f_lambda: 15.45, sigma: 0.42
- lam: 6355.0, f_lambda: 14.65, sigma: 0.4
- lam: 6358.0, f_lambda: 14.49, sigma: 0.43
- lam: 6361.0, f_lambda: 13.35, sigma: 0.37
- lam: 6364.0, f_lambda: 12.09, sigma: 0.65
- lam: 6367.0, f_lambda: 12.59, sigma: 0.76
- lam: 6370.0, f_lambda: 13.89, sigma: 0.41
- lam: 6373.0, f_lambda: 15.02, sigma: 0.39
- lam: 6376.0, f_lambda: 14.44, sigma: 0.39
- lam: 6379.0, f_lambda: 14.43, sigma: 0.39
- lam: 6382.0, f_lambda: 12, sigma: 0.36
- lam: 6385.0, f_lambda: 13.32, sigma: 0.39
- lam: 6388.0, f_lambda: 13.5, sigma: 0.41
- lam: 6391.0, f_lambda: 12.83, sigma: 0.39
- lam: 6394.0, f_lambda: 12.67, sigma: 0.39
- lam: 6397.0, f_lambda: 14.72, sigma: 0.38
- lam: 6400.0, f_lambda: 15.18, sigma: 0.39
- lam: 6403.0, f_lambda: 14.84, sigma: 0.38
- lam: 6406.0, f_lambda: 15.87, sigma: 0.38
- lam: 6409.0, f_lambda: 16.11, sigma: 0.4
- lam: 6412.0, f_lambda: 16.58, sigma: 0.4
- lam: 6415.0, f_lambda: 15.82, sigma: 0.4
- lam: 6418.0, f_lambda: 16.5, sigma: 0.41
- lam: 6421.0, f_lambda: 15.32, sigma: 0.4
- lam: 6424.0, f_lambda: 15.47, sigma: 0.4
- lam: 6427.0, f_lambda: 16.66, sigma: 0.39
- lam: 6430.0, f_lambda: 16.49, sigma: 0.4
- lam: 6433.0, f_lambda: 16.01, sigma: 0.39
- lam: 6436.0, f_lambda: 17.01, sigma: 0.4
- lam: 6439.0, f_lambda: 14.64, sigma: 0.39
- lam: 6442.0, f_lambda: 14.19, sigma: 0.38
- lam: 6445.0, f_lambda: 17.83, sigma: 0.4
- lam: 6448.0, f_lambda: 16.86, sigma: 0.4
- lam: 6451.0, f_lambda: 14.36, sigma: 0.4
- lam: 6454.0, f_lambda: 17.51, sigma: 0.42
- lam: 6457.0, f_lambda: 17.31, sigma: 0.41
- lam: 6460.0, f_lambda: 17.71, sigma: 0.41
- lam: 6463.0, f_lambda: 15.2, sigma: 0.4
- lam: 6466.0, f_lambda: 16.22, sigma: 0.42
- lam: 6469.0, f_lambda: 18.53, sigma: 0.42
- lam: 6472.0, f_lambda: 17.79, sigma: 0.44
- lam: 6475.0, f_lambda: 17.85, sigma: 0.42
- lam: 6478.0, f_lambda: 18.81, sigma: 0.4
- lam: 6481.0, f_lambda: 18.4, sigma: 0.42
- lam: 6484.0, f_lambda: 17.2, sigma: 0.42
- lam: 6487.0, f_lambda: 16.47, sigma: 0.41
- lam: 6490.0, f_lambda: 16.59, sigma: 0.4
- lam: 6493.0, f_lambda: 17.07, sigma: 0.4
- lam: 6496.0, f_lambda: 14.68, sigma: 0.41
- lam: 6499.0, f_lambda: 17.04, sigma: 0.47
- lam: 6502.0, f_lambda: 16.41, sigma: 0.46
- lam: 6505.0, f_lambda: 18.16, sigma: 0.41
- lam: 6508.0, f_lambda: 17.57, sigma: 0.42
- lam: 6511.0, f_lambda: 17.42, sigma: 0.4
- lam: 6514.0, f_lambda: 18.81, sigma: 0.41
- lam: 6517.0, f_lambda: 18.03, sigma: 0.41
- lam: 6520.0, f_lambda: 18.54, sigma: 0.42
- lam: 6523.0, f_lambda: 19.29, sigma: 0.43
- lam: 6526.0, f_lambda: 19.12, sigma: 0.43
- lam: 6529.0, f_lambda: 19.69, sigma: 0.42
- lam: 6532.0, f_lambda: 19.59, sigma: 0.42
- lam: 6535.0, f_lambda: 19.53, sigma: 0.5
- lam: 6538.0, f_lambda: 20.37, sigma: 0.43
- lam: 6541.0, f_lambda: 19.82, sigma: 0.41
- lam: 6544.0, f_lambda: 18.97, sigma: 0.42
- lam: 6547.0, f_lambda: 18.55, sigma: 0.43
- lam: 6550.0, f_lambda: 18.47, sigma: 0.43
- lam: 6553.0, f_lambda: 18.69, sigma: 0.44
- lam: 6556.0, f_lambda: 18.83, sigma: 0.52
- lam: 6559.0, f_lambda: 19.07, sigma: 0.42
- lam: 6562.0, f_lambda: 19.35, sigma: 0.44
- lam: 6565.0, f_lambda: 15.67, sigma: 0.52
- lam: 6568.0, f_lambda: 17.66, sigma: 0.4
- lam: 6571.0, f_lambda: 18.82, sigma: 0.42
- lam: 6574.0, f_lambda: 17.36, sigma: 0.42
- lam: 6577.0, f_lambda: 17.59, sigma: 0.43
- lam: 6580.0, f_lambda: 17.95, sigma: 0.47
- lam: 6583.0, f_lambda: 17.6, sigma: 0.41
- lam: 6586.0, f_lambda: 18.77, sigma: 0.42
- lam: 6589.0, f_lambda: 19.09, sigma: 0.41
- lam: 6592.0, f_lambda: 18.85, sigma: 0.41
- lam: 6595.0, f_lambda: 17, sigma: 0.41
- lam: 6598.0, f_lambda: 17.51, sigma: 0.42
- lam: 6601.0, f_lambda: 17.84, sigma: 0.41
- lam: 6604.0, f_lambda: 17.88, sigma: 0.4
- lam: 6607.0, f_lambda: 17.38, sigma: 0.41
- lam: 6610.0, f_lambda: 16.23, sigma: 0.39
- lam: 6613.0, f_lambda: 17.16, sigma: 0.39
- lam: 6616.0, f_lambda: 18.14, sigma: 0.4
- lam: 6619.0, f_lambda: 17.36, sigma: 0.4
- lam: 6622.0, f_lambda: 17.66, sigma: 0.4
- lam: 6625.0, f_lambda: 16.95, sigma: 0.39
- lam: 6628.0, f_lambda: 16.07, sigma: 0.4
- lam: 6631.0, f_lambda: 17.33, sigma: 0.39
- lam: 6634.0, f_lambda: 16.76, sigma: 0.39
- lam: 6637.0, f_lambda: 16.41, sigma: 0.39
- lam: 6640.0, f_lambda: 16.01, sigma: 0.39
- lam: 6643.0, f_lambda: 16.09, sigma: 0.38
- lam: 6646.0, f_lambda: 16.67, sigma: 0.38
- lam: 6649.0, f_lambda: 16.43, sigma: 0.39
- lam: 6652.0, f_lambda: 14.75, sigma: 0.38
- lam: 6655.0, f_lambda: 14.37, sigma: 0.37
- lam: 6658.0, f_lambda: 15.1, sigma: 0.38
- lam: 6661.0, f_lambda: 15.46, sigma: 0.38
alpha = 58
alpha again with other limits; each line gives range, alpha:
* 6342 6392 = 57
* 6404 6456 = 63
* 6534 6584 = 63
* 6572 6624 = 65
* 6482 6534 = 65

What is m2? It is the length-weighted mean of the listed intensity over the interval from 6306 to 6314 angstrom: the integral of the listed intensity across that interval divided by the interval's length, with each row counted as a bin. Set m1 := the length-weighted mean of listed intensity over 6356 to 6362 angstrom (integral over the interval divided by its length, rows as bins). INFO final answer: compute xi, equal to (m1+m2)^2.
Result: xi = 724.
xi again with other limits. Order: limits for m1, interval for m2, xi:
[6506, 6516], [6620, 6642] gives 1203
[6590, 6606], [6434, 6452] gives 1136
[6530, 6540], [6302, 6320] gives 1072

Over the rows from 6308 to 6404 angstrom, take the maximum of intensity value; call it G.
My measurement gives 16.08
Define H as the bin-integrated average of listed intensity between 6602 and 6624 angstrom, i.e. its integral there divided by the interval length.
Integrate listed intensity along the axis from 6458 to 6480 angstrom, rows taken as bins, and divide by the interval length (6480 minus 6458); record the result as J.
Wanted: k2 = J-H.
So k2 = 0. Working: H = 17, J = 17.5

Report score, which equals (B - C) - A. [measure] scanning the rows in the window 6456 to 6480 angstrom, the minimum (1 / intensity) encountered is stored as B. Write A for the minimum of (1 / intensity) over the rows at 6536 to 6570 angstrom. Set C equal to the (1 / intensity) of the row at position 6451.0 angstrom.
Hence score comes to -0.066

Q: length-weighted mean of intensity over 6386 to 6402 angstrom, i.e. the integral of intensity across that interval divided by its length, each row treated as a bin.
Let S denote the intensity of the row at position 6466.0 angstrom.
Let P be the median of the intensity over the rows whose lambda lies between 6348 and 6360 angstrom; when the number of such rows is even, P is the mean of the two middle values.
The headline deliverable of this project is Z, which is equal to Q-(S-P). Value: 13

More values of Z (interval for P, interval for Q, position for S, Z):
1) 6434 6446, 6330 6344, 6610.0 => 15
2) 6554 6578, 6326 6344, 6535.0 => 13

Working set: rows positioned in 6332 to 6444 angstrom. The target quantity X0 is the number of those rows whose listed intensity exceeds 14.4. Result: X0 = 27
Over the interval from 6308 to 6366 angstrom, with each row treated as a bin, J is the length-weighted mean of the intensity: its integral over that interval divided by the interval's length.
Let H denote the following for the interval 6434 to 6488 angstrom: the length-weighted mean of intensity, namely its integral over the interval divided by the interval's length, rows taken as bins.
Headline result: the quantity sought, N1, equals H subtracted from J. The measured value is -2.67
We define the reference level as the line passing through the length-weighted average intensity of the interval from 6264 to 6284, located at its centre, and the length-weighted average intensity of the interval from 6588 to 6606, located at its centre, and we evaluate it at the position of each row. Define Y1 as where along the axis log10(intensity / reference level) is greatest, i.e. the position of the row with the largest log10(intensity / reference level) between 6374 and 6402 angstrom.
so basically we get 6400.0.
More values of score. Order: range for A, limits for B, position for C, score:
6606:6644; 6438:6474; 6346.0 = -0.070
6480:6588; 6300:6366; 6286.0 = -0.076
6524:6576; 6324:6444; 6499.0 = -0.049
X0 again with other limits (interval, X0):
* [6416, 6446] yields 9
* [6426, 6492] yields 20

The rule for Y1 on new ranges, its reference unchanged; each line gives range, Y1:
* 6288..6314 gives 6313.0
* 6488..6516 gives 6514.0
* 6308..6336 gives 6334.0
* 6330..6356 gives 6340.0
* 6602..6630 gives 6604.0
